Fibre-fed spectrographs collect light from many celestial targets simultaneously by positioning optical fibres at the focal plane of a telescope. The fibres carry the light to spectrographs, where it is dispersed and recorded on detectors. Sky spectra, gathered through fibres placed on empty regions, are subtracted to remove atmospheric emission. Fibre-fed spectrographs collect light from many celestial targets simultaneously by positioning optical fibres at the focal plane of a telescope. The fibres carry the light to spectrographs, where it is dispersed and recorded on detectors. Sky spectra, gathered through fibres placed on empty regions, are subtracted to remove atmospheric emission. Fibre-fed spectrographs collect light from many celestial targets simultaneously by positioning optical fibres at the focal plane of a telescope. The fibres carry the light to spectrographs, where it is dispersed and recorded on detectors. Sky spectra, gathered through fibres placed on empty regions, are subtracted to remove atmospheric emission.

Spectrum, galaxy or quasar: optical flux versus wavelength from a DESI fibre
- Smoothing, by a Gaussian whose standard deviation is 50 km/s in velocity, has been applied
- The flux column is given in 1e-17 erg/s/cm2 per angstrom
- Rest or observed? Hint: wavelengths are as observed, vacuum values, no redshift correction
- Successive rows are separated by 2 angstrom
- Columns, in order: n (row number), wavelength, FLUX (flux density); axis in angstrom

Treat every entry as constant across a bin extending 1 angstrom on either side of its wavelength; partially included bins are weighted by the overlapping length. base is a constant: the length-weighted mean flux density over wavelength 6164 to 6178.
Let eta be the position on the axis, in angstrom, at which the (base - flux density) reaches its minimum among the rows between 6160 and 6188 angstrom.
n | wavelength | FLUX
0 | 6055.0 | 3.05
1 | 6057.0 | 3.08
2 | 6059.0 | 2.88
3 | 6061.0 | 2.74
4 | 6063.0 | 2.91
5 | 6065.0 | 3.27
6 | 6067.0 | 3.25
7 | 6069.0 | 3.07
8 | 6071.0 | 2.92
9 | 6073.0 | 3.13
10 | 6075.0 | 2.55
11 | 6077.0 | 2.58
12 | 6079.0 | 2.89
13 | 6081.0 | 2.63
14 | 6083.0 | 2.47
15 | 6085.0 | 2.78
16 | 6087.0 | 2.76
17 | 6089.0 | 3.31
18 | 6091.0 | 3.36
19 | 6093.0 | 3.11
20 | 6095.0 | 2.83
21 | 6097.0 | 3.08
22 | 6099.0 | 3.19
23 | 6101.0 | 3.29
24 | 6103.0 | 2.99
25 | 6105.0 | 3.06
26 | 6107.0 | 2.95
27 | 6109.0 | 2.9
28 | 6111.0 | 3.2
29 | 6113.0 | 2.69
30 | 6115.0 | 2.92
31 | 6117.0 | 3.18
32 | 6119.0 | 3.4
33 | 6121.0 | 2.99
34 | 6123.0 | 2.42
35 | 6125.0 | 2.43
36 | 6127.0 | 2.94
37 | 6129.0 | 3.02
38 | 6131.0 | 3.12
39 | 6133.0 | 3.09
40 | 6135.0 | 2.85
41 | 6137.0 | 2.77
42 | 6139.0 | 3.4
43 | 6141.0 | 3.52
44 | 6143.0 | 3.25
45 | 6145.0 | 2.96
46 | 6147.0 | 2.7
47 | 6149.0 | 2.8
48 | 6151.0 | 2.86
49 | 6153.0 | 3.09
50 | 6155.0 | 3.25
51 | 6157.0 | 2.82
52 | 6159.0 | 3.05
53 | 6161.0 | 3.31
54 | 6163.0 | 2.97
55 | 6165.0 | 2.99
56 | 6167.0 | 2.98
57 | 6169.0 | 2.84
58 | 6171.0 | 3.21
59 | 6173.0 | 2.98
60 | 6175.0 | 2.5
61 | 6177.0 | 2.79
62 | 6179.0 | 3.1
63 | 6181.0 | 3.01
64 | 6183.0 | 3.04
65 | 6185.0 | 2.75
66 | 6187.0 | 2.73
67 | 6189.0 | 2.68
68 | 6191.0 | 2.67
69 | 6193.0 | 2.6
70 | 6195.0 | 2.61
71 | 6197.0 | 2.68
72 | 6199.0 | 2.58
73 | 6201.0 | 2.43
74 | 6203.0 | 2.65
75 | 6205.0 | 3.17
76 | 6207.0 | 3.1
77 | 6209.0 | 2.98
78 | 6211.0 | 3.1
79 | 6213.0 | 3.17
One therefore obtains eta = 6161.0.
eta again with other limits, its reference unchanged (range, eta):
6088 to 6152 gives 6141.0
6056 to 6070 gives 6065.0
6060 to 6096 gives 6091.0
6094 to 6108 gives 6101.0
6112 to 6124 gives 6119.0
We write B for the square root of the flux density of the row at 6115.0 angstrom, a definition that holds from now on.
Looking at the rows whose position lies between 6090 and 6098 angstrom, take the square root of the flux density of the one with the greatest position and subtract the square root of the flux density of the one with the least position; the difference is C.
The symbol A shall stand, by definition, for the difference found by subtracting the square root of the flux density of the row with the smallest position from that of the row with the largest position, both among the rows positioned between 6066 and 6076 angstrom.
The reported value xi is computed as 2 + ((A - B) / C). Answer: 27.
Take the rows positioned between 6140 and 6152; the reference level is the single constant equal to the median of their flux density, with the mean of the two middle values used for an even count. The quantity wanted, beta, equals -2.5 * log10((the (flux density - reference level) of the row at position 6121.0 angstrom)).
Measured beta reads 2.7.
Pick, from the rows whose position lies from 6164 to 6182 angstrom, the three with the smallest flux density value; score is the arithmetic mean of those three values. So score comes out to 2.71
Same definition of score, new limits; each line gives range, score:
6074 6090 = 2.53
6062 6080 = 2.67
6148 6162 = 2.83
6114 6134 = 2.59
